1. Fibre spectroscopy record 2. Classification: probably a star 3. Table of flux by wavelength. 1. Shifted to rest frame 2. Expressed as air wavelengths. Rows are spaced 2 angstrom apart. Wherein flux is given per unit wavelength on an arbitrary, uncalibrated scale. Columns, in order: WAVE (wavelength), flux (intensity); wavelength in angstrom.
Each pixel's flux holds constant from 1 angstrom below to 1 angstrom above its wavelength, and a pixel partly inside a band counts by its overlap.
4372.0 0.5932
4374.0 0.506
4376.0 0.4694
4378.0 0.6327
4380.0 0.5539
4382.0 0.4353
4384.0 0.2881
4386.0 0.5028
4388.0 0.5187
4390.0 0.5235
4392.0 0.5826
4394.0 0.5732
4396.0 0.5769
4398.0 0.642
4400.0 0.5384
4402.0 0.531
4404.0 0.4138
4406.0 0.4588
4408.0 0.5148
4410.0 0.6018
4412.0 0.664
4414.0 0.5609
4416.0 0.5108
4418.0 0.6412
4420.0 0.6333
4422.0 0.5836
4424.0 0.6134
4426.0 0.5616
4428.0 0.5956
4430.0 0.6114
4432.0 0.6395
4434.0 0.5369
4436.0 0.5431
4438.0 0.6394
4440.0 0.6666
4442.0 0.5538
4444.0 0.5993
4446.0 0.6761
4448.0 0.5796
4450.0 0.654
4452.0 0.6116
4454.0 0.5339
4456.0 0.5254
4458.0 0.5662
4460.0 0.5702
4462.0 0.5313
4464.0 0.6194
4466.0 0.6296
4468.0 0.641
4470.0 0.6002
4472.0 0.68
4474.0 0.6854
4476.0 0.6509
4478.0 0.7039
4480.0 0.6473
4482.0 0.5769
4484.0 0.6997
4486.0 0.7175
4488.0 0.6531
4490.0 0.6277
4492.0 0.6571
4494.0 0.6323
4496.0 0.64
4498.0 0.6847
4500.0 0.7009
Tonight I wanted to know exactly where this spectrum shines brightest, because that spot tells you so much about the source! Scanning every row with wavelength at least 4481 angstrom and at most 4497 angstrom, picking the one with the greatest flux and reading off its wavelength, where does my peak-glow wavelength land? 4486.0 angstrom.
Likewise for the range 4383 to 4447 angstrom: 4446.0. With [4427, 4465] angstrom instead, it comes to 4446.0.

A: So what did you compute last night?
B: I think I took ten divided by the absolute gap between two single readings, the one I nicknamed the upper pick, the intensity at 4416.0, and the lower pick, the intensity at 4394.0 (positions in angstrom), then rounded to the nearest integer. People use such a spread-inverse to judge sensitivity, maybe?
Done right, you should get 160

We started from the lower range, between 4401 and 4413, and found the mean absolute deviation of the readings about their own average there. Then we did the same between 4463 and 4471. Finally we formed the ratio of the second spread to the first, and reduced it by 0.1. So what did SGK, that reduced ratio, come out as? 0.1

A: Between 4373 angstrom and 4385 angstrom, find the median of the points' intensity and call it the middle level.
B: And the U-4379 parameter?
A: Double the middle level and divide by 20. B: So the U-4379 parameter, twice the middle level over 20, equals 0.049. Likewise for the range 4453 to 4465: 0.055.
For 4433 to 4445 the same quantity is 0.058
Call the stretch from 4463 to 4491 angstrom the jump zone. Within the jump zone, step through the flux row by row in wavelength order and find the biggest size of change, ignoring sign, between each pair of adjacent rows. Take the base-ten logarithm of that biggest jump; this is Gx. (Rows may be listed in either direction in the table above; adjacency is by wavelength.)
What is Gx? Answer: -0.91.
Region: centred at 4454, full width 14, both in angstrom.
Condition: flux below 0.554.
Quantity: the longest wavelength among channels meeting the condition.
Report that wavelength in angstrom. 4456.0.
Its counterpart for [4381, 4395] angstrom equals 4390.0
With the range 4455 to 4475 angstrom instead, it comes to 4462.0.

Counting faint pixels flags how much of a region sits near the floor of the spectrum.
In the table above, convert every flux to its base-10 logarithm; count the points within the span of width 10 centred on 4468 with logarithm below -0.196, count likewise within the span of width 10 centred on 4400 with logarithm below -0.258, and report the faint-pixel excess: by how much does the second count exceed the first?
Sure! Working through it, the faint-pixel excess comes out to 0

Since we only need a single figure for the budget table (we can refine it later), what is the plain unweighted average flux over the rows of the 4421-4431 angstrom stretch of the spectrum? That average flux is 0.593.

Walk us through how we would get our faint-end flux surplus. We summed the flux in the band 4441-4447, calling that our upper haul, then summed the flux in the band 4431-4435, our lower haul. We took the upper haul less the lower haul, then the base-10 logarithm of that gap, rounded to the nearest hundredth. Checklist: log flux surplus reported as -0.19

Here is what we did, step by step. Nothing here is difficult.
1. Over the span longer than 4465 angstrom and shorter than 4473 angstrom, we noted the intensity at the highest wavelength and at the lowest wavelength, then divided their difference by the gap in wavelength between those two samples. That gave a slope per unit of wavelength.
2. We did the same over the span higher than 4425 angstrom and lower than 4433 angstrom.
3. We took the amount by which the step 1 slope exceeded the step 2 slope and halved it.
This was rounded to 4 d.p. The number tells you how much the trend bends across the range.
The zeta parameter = -0.0023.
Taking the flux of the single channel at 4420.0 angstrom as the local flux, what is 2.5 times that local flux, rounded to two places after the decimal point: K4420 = 1.58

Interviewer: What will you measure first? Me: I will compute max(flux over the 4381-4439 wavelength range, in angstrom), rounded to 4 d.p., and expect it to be 0.6640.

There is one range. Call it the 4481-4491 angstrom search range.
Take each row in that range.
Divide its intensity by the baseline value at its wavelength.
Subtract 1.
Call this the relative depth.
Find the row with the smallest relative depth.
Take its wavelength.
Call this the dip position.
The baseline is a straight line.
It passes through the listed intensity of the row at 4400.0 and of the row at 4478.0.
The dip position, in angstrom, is 4482.0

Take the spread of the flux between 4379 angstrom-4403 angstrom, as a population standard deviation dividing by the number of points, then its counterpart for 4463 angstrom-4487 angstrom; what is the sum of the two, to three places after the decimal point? 0.127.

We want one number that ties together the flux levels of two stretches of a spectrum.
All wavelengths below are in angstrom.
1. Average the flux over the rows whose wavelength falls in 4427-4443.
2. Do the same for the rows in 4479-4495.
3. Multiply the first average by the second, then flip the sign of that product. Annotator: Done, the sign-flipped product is -0.390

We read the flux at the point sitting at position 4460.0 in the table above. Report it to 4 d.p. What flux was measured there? 0.5702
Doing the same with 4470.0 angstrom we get 0.6002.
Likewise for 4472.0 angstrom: 0.6800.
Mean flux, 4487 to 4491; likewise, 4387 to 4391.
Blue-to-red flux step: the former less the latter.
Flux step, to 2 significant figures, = 0.12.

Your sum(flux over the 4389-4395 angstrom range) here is 1.68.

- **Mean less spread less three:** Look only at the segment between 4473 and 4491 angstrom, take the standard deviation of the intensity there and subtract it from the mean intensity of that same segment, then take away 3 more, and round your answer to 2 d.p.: -2.38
